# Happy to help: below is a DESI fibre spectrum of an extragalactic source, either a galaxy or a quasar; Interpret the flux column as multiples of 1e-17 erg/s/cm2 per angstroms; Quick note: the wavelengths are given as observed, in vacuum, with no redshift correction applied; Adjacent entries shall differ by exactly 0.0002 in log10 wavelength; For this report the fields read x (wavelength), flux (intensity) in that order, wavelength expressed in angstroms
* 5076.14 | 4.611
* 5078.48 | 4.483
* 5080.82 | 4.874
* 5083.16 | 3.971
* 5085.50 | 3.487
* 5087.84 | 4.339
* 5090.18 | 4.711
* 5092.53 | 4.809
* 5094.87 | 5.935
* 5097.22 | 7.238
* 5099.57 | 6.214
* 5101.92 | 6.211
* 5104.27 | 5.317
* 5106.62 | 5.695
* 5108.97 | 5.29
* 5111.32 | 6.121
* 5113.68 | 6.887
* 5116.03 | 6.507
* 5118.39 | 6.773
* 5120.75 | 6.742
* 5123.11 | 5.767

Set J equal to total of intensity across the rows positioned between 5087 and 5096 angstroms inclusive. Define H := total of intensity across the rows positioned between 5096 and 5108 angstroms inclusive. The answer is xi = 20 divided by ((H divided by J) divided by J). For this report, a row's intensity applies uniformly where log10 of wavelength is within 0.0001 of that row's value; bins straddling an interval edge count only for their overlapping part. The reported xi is 255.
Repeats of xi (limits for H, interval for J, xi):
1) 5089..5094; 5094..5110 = 3688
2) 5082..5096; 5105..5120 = 1020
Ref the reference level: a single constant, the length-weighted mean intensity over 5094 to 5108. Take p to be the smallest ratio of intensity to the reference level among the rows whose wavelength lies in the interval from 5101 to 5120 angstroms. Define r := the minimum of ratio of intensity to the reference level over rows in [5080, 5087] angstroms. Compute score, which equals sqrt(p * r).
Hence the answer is 0.705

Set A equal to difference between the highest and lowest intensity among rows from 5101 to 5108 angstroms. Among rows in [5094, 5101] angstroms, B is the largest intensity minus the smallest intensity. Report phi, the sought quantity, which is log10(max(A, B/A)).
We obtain 0.2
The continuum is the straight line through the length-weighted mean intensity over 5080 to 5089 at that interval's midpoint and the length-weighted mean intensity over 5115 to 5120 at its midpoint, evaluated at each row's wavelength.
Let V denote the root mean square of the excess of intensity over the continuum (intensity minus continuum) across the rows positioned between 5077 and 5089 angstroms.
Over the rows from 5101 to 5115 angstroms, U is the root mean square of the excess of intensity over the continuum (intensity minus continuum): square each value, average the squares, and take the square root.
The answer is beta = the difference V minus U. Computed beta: 0.17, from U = 0.49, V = 0.66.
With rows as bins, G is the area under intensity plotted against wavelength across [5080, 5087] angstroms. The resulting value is 29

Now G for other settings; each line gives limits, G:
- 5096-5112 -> 96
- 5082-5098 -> 78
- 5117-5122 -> 34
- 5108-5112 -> 23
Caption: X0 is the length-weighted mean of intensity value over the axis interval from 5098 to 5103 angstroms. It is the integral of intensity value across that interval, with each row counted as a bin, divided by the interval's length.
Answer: 6.3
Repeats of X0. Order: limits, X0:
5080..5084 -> 4.4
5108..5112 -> 5.7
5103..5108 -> 5.5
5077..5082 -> 4.7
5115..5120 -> 6.6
